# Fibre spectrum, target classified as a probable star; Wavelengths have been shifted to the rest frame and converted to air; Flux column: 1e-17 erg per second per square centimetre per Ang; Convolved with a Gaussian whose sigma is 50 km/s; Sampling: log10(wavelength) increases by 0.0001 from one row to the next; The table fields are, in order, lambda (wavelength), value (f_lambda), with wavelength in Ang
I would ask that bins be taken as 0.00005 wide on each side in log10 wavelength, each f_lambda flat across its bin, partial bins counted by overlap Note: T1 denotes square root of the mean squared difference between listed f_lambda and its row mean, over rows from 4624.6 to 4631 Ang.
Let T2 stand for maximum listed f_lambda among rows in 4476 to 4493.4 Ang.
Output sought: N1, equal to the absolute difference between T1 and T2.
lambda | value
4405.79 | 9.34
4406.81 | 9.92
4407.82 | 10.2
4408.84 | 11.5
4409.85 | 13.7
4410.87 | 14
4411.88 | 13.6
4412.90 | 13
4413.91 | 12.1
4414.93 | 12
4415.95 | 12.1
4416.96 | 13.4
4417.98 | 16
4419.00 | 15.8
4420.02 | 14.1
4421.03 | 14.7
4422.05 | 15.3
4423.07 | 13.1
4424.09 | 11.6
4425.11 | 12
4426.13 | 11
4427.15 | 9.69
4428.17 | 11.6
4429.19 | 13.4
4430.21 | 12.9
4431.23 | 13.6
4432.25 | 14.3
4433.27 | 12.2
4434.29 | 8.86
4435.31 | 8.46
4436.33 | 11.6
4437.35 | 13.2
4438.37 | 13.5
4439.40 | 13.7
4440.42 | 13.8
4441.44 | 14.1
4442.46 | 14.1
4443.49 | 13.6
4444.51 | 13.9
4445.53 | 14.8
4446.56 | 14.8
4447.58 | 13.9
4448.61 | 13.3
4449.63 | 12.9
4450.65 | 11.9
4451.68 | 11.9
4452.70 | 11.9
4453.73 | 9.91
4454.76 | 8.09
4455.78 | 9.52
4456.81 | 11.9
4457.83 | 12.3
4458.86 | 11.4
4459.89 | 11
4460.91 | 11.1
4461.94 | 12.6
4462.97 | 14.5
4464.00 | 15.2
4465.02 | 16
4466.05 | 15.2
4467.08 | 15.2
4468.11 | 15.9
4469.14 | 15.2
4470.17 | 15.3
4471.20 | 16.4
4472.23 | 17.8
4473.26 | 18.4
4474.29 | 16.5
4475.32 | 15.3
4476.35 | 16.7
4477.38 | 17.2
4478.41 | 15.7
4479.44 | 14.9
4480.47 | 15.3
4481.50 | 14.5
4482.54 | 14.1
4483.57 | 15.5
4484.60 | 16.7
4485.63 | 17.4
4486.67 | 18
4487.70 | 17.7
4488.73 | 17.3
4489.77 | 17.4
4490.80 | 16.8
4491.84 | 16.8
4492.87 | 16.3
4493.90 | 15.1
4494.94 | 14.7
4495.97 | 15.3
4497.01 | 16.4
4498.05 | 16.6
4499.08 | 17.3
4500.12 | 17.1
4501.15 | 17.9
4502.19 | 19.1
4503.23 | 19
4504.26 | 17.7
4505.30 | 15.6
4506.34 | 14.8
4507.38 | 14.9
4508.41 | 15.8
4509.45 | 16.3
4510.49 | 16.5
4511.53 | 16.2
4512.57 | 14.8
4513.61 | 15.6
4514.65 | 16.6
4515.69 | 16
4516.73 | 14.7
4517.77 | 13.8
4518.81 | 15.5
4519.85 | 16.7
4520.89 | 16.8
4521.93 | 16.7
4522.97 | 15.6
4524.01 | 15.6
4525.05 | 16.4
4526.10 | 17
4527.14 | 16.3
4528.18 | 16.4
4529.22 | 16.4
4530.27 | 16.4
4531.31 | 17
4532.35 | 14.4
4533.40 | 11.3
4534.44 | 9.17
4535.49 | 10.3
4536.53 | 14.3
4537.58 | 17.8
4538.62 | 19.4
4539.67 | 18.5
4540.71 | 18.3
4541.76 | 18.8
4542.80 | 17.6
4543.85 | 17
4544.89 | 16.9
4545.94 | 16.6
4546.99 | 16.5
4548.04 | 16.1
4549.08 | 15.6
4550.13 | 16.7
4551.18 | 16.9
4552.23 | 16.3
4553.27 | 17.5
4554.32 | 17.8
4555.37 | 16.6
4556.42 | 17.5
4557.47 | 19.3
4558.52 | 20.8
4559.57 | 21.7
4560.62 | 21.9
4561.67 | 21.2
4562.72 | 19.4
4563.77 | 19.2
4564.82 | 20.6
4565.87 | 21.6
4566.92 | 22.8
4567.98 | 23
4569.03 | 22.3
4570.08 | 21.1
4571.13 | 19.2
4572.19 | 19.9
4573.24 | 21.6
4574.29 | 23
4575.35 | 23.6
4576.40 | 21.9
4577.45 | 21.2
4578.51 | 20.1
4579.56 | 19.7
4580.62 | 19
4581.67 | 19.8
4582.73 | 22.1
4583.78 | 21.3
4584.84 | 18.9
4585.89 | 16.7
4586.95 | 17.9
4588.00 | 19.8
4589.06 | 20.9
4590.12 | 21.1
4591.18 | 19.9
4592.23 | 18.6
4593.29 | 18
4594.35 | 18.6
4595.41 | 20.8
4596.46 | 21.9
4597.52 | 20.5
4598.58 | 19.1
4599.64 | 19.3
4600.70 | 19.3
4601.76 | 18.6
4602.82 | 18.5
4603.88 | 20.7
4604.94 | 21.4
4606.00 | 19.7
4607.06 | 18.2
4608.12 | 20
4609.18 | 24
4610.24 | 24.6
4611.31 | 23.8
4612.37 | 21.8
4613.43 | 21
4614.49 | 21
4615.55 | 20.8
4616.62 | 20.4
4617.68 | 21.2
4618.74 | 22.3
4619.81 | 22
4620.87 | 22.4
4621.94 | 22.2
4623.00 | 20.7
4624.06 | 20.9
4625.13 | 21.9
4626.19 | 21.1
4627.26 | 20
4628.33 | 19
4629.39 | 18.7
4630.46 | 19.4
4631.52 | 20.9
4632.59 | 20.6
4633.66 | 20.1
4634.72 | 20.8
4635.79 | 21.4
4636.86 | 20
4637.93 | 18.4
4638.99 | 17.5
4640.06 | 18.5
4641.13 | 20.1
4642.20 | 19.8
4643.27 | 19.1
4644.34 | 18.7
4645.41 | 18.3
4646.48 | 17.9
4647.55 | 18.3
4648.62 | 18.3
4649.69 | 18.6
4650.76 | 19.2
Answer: 17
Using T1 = 1.1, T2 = 18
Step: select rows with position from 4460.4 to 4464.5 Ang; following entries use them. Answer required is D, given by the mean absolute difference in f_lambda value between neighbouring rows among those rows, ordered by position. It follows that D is 1.4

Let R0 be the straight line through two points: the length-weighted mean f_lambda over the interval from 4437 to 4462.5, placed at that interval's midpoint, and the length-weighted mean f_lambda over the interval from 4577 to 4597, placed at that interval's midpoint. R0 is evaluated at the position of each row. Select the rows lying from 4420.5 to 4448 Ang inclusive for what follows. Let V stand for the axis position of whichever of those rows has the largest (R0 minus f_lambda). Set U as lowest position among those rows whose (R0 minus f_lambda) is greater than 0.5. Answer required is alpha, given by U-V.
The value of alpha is -8.2 Ang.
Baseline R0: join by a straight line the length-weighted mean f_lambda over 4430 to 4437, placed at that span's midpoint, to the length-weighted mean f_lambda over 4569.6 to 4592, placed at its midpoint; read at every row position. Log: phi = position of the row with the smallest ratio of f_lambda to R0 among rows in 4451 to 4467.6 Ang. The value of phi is 4454.76 Ang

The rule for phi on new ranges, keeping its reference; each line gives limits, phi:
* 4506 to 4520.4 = 4517.77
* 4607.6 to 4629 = 4628.33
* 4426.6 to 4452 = 4435.31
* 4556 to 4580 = 4556.42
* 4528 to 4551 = 4534.44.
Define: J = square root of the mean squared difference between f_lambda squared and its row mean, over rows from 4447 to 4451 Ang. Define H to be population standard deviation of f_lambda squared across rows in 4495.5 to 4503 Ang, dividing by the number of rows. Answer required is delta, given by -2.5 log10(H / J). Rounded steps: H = 38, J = 19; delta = -0.8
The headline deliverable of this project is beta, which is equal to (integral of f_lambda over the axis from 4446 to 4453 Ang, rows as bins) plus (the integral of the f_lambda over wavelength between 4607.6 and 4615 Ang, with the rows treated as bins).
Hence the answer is 256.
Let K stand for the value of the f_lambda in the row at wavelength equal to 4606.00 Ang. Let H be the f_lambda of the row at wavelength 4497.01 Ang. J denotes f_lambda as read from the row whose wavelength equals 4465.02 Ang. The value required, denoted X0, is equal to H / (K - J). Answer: 4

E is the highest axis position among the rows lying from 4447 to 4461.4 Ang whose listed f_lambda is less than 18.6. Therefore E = 4460.91 Ang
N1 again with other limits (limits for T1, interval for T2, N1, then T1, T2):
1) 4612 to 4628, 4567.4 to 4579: 23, 0.7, 23.6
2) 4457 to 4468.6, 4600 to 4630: 23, 1.9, 24.6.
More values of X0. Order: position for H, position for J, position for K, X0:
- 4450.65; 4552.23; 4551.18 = 20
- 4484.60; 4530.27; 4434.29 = -2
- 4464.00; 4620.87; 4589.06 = -10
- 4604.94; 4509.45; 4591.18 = 6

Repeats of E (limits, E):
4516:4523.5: 4522.97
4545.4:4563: 4556.42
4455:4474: 4473.26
